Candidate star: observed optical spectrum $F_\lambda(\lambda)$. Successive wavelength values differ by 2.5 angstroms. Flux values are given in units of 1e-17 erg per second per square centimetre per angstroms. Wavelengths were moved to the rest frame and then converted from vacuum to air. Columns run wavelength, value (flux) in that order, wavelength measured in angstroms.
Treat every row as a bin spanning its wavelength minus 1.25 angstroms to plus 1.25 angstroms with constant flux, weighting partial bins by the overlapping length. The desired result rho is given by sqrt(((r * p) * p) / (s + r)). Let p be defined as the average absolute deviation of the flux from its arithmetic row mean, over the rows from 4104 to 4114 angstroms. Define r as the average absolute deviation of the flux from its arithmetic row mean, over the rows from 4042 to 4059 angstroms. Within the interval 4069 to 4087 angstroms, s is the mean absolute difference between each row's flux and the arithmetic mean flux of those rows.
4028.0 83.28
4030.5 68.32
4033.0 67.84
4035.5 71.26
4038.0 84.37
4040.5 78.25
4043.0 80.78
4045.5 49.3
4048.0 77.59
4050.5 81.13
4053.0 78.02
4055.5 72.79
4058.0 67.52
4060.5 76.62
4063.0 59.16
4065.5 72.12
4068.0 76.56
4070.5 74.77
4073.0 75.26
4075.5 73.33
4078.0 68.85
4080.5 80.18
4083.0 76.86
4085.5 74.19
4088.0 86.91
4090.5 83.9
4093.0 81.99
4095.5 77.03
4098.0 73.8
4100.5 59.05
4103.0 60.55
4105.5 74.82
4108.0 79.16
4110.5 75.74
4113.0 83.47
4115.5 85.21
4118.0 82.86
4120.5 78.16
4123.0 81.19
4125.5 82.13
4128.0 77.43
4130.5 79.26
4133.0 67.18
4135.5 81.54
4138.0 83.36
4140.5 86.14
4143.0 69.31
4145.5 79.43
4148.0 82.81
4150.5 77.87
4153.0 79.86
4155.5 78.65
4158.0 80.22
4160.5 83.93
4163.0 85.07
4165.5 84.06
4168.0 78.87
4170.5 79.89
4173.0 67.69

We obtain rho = 2.7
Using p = 3.0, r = 8.0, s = 2.3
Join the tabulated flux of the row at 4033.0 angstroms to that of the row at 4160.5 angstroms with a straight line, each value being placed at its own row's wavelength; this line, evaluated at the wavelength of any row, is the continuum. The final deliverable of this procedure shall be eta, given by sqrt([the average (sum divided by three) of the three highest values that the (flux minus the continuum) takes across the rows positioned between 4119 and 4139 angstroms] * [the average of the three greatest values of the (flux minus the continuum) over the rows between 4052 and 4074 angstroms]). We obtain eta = 3.6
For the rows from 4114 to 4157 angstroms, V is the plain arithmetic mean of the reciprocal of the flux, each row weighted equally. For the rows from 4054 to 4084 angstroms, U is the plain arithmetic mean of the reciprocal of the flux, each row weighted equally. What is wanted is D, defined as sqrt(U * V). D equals 0.0132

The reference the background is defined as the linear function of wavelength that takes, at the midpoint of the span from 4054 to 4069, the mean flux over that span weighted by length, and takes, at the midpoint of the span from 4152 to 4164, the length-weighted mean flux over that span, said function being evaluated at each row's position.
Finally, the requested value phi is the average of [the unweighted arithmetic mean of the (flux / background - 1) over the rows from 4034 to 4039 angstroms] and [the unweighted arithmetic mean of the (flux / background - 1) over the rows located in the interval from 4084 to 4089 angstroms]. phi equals 0.118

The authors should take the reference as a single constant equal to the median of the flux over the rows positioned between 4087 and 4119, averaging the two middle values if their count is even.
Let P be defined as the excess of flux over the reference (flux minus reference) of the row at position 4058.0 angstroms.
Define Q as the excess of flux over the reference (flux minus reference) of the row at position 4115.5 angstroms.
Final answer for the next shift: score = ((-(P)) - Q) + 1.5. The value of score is 7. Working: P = -12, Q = 6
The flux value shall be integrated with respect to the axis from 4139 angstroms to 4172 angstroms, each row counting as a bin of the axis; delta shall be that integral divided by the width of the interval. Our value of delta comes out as 80.4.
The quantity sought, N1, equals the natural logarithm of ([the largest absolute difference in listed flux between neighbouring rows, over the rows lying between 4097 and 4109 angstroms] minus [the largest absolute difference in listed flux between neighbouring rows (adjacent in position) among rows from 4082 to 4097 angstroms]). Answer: 0.7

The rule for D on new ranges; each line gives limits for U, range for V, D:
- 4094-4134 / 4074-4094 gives 0.0131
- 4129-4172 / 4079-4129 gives 0.0128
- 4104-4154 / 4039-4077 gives 0.0133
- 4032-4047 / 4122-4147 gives 0.0135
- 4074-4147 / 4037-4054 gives 0.0133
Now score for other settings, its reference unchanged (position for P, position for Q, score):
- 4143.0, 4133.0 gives 23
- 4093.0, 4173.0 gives 10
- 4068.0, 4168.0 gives 4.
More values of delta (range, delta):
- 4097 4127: 76.4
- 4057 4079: 71.7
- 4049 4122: 75.5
